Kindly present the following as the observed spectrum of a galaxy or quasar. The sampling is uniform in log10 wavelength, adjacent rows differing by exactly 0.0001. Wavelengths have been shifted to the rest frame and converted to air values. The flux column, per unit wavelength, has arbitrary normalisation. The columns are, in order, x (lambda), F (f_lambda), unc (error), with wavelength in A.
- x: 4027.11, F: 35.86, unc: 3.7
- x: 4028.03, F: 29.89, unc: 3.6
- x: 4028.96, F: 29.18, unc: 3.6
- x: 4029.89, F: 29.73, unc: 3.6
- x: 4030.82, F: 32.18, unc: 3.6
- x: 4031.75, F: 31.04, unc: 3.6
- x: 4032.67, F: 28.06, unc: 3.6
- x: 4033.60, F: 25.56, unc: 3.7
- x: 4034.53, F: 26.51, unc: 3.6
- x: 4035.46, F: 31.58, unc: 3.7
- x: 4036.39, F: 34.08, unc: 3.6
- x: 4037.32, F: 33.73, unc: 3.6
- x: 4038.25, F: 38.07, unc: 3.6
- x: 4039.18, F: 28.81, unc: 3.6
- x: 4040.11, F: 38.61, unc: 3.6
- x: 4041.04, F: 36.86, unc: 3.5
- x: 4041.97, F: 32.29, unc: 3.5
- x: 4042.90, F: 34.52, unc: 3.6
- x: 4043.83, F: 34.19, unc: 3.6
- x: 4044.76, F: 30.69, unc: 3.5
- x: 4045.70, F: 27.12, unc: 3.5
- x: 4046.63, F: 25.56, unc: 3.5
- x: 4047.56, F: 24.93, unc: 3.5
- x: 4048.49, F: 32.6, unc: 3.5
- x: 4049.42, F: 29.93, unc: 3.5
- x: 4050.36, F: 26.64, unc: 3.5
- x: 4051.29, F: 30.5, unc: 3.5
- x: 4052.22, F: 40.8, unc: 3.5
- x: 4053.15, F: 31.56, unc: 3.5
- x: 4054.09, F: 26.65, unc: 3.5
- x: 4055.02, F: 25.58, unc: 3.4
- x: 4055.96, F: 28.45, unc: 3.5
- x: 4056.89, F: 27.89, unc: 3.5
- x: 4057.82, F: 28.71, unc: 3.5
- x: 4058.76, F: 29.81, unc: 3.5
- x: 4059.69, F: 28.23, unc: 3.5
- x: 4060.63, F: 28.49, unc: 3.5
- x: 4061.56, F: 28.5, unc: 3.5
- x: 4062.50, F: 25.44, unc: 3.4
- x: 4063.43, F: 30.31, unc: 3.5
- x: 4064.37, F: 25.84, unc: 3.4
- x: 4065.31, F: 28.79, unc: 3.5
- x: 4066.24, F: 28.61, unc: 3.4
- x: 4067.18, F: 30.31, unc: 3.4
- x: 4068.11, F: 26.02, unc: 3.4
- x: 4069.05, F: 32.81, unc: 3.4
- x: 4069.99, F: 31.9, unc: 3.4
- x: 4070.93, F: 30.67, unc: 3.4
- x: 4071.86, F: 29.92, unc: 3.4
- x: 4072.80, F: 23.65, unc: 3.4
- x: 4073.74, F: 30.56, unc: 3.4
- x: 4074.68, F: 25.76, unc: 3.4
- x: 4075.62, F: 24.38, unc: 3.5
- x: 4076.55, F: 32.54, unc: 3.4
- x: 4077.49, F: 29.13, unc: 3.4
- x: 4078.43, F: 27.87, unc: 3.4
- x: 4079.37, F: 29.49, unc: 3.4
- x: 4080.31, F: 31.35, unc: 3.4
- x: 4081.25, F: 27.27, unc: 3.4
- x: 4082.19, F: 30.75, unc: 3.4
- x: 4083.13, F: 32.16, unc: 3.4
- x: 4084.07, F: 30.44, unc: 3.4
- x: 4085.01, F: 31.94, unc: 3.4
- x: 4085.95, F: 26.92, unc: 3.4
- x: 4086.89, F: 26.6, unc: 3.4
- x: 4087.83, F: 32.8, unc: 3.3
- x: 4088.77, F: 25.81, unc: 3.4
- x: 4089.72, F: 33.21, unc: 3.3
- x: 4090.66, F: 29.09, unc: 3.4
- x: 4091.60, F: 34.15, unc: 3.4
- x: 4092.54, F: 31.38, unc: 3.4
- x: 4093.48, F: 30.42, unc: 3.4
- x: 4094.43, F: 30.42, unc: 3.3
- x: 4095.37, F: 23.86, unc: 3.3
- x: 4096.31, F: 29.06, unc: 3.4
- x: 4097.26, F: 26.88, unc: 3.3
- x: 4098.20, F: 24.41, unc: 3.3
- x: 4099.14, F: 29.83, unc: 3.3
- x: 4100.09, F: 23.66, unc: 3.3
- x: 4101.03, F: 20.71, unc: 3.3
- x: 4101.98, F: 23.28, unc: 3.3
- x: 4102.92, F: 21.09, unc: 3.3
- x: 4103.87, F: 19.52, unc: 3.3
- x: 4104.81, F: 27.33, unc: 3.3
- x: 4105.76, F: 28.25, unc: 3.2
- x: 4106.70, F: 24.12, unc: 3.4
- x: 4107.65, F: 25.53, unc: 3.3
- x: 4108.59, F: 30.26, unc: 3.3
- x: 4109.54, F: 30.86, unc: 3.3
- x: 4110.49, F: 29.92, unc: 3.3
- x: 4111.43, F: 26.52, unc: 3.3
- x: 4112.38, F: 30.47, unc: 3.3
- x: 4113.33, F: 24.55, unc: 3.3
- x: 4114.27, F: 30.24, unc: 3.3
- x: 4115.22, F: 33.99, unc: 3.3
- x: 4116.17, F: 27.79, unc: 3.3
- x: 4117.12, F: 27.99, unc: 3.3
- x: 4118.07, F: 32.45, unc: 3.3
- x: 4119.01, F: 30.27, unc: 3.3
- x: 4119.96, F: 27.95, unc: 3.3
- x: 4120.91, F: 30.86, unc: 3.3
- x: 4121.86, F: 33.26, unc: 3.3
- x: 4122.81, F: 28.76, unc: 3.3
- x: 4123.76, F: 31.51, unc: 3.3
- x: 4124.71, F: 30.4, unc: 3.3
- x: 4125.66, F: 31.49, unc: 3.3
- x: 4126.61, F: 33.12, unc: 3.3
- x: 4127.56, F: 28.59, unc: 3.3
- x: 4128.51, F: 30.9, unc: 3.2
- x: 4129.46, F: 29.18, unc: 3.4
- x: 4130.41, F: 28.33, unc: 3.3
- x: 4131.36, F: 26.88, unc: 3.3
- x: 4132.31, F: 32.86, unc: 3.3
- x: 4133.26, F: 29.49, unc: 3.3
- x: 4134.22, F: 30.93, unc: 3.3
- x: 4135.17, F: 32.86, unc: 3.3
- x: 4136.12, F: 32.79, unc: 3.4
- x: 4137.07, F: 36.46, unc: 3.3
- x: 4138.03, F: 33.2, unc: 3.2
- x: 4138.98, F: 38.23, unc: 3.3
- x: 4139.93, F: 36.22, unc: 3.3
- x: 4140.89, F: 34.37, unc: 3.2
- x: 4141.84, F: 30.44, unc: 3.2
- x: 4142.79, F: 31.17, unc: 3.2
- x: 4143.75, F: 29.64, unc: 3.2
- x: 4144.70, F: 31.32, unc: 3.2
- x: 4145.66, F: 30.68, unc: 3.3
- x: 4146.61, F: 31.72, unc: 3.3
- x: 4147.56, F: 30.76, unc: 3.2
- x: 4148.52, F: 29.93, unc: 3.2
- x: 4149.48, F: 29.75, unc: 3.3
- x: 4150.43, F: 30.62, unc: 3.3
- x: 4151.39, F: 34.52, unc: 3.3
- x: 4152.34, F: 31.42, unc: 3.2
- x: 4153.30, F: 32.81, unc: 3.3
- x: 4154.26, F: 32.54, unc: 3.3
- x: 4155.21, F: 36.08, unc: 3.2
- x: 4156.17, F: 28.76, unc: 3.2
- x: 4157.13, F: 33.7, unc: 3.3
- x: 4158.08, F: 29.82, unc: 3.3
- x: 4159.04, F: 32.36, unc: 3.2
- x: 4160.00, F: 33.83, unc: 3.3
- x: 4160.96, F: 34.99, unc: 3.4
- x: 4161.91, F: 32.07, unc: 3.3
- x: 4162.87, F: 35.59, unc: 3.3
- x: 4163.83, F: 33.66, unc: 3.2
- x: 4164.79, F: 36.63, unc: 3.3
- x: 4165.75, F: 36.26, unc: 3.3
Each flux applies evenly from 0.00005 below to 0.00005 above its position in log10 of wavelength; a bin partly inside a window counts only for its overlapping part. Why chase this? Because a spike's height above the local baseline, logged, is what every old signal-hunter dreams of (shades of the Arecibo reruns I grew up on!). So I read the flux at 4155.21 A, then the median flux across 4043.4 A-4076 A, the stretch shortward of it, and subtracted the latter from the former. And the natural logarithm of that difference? 2.0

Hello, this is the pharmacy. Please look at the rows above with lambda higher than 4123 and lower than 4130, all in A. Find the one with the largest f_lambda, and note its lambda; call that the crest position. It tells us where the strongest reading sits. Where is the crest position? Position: 4126.61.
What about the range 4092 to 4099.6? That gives 4092.54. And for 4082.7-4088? 4087.83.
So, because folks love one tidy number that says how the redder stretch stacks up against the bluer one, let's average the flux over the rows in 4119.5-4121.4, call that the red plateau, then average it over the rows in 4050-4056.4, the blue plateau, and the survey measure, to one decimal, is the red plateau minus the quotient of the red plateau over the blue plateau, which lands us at 28.4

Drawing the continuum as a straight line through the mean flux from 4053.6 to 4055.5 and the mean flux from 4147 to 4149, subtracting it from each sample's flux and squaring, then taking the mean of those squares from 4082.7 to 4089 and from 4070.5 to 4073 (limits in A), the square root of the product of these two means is 12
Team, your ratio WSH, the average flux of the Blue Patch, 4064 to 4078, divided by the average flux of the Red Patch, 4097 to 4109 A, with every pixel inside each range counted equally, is 1.15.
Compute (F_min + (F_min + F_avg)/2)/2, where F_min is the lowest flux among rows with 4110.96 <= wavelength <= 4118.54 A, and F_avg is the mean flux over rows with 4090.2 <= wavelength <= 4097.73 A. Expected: 25.8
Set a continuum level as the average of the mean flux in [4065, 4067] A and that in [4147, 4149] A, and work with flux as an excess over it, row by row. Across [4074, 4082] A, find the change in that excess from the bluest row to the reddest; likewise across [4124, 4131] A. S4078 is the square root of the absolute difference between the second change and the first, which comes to 1.9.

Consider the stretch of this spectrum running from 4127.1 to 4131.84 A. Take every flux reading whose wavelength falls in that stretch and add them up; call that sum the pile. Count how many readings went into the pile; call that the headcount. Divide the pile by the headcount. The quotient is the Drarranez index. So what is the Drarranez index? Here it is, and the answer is 28.8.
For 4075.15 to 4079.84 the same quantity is 28.7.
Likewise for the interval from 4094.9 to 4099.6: 26.8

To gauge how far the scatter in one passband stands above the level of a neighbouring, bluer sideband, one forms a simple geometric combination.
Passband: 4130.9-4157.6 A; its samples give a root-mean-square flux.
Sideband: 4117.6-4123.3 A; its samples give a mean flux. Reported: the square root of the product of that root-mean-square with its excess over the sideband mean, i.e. 7.3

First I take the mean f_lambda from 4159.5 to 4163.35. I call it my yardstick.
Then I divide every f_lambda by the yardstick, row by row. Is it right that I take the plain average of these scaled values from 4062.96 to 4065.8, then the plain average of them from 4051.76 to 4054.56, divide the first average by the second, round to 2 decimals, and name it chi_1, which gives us 0.86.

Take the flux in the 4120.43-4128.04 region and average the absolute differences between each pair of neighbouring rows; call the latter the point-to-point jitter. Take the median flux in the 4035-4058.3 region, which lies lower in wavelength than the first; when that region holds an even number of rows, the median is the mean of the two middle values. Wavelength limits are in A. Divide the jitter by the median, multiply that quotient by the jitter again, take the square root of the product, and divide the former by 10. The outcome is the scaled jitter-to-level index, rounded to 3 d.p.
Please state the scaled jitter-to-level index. 0.046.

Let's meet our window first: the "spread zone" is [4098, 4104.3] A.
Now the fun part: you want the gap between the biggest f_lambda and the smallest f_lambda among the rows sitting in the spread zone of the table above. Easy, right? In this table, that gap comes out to 10.3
